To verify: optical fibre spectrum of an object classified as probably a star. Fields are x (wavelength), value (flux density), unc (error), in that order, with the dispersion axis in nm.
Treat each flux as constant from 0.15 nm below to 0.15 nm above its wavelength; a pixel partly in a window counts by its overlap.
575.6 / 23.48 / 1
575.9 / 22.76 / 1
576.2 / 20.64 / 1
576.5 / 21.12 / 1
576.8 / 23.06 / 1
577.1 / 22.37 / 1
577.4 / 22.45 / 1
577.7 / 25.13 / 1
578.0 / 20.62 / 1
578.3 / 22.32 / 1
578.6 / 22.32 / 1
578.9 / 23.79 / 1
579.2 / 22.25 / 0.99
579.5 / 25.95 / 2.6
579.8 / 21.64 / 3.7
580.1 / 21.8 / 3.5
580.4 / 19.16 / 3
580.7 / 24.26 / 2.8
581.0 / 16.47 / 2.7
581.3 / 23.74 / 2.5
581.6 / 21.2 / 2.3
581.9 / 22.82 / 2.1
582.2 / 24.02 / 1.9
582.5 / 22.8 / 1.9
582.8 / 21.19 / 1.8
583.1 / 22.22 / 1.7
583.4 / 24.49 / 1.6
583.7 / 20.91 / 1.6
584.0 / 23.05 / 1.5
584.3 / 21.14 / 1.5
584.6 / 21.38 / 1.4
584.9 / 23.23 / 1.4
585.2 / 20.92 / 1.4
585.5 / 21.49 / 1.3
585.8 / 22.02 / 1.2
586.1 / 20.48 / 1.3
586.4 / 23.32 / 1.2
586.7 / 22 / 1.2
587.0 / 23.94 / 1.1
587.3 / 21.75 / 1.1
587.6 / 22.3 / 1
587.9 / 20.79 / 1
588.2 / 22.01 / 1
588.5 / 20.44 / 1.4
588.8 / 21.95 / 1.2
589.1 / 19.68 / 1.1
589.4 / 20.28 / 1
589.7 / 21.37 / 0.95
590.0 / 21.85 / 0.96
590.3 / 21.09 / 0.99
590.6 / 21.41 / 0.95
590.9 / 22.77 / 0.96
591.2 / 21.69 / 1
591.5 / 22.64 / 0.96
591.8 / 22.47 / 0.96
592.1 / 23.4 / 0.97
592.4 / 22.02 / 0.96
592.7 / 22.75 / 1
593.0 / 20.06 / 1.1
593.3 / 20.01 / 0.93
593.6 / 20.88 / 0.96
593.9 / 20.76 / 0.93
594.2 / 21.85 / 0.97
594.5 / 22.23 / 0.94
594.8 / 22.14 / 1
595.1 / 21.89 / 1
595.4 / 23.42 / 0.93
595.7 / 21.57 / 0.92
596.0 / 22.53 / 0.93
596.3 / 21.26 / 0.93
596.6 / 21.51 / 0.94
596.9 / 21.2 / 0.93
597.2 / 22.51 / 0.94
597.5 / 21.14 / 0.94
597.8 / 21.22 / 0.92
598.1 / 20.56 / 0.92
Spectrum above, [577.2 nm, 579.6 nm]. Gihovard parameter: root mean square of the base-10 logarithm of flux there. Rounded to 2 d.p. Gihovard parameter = 1.36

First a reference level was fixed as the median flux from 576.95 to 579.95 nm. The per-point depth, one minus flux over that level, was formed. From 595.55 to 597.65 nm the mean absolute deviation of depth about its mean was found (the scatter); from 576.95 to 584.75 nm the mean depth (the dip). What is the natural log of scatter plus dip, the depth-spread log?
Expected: -3.72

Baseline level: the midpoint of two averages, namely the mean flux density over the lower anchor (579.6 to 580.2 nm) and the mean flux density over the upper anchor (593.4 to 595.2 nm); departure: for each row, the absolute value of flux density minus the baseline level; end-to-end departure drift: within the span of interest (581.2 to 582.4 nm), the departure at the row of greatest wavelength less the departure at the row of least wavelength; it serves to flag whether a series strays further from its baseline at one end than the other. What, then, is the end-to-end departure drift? 0.3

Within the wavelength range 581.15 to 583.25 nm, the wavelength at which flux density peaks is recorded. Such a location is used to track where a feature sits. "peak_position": 582.2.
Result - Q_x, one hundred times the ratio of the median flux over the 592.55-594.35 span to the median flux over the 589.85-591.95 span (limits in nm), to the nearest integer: 95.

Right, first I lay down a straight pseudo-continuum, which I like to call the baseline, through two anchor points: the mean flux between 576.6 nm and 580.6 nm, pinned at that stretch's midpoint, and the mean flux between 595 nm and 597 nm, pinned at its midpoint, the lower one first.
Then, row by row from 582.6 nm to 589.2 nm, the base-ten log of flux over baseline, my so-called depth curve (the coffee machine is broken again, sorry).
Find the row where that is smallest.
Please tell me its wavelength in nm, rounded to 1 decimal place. 589.1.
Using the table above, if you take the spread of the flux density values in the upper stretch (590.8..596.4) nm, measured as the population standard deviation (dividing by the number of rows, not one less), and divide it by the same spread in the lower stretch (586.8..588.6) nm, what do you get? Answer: 0.8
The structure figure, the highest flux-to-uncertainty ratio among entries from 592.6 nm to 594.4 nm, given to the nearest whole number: 23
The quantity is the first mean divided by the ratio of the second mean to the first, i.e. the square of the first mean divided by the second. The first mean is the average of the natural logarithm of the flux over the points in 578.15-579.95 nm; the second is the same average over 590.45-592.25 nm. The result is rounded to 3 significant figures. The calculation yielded 3.16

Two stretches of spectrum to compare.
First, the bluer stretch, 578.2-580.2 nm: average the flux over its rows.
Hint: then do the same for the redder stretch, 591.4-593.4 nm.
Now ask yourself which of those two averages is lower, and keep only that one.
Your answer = 21.9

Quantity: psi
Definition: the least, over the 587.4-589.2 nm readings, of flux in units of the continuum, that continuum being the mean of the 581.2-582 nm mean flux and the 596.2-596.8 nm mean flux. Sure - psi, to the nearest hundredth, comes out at 0.90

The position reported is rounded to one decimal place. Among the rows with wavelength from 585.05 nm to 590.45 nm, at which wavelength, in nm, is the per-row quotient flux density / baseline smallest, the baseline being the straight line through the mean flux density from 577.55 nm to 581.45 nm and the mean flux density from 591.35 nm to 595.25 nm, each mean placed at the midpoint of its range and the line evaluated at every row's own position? 589.1 nm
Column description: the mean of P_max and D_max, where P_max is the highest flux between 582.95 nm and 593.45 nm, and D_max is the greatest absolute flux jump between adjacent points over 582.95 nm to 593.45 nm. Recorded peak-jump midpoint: 14.0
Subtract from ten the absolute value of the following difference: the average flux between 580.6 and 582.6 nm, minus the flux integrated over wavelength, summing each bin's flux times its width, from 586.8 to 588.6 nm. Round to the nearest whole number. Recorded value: -7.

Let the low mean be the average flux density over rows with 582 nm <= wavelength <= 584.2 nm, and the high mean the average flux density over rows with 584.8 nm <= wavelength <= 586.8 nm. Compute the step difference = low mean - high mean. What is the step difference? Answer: 0.75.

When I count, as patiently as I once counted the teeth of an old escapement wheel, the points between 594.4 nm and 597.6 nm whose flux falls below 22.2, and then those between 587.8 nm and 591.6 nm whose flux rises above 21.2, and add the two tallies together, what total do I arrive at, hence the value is 15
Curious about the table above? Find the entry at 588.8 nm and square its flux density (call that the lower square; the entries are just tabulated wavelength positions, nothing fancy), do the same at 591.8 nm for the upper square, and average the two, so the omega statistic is 493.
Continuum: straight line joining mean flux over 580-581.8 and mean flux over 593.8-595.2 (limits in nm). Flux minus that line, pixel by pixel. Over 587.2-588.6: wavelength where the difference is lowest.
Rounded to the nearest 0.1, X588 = 588.5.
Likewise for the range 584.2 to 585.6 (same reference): 585.2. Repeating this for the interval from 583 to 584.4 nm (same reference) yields 583.7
